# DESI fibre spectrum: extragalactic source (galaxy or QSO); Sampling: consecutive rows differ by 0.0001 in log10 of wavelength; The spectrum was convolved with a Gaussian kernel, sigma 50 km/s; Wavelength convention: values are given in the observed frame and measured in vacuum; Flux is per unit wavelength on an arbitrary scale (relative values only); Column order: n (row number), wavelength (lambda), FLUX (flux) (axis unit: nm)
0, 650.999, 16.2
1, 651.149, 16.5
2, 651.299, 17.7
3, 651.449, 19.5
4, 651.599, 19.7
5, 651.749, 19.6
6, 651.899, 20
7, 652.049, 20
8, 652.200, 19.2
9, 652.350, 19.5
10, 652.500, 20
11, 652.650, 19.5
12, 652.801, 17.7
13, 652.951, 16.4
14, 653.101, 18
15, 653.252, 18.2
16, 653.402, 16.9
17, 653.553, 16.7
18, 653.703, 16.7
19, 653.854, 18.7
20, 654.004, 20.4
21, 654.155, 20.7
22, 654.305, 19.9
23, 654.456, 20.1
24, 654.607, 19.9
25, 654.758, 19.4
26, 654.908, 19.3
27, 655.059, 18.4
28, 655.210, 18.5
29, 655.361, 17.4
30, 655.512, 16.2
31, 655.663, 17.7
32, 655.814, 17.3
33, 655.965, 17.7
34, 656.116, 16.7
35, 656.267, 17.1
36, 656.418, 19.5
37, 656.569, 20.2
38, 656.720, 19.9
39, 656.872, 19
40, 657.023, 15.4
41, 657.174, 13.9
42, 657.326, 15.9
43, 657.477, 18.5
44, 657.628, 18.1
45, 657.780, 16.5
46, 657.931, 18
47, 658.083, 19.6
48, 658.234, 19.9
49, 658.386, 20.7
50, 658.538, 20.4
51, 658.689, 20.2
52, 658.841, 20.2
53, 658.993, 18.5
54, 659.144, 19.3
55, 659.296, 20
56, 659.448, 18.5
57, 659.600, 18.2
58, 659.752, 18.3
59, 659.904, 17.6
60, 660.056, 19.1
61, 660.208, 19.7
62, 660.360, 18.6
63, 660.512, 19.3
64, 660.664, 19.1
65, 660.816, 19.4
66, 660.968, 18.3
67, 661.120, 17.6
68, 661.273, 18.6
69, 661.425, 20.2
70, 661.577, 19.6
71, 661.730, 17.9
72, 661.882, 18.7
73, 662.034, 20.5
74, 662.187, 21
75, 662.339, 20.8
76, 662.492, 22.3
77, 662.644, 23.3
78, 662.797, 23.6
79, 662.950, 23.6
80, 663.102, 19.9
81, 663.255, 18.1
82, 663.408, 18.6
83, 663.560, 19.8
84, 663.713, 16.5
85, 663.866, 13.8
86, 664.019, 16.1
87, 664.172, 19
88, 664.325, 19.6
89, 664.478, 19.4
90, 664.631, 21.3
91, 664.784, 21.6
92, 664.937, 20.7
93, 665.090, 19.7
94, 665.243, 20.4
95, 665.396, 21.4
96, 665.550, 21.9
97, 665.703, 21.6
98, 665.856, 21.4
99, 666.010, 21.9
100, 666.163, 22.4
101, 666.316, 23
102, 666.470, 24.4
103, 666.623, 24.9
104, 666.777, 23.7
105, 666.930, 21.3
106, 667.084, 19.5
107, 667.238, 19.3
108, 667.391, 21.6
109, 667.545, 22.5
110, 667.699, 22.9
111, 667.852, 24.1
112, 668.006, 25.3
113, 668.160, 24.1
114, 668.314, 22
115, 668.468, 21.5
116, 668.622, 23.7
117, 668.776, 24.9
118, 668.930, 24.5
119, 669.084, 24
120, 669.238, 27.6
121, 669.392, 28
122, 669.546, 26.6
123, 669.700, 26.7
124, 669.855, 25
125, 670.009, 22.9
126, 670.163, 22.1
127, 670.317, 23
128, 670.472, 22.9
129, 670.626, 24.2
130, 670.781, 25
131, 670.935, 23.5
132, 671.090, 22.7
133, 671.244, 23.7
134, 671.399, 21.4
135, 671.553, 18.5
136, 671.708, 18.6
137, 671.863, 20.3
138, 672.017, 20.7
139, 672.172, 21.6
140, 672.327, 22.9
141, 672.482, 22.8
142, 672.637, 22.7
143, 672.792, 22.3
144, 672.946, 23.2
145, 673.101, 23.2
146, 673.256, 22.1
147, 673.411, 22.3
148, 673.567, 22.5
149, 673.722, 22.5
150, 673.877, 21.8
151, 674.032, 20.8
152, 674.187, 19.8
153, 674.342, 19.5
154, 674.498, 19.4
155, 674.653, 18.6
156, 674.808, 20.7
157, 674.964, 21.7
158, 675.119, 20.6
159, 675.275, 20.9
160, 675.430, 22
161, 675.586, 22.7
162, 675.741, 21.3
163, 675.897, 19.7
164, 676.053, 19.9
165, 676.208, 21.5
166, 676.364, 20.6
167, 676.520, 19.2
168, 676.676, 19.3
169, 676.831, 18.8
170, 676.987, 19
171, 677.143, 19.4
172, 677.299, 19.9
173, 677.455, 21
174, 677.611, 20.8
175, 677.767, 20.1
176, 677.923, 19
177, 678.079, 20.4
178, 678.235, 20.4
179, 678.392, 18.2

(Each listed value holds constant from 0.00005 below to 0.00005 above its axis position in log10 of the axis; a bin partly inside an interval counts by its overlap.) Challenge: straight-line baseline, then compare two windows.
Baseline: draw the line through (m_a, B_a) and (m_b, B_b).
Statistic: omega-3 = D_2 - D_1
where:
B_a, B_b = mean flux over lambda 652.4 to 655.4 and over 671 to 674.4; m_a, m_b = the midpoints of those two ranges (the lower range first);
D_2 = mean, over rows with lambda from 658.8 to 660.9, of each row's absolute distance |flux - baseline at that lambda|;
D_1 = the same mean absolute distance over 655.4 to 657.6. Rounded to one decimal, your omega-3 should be -1.1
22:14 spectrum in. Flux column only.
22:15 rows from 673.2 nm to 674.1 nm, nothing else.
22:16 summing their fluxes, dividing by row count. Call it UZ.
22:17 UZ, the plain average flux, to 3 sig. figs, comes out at 22.0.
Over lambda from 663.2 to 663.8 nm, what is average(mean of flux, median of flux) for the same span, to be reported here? 18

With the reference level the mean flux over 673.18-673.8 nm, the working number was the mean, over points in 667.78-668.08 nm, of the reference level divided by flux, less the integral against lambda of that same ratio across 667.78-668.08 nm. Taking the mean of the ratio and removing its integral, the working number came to 0.63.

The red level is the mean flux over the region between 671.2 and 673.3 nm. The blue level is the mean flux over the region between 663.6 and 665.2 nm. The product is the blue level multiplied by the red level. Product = 408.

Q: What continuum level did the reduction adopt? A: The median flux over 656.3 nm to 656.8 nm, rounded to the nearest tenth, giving 19.9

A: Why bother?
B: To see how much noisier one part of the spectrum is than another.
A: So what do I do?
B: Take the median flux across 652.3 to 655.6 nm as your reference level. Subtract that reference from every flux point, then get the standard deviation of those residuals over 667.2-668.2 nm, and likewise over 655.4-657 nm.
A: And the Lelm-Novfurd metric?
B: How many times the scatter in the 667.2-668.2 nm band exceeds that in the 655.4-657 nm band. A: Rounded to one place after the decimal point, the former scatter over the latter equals 1.4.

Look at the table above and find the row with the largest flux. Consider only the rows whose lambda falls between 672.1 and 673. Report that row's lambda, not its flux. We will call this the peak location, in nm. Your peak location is 672.946 nm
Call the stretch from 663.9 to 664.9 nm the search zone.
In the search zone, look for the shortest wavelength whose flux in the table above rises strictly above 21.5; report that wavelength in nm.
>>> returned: 664.784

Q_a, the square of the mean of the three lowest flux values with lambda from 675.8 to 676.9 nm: 365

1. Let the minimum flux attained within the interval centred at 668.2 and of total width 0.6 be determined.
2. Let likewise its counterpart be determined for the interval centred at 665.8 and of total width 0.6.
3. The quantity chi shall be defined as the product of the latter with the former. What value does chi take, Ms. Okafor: 460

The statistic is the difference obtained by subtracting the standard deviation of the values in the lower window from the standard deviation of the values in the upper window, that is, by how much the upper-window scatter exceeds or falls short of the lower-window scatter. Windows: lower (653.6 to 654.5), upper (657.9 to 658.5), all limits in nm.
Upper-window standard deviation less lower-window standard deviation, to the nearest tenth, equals -0.4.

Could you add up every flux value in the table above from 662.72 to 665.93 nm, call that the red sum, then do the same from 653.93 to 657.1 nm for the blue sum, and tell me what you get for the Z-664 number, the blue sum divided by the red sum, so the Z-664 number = 0.93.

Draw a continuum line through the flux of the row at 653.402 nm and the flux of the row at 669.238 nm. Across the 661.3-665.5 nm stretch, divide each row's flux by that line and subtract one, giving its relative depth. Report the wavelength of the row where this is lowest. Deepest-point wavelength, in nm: 663.866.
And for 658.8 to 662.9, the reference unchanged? 661.730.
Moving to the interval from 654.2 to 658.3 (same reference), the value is 657.174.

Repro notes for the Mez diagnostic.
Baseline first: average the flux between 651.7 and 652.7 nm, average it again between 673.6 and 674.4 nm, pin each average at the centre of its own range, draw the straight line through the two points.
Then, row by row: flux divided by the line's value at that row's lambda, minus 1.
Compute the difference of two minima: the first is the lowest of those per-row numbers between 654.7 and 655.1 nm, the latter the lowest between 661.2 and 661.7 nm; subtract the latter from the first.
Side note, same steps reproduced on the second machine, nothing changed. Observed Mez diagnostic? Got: 0.0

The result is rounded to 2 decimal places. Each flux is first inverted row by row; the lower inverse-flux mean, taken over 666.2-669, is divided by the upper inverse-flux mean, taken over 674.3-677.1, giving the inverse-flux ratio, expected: 0.89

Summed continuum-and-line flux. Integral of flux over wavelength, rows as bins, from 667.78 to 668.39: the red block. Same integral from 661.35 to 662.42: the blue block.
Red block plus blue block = 36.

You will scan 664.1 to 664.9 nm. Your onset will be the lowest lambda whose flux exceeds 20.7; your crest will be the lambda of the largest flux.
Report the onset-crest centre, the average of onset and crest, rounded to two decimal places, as 664.71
